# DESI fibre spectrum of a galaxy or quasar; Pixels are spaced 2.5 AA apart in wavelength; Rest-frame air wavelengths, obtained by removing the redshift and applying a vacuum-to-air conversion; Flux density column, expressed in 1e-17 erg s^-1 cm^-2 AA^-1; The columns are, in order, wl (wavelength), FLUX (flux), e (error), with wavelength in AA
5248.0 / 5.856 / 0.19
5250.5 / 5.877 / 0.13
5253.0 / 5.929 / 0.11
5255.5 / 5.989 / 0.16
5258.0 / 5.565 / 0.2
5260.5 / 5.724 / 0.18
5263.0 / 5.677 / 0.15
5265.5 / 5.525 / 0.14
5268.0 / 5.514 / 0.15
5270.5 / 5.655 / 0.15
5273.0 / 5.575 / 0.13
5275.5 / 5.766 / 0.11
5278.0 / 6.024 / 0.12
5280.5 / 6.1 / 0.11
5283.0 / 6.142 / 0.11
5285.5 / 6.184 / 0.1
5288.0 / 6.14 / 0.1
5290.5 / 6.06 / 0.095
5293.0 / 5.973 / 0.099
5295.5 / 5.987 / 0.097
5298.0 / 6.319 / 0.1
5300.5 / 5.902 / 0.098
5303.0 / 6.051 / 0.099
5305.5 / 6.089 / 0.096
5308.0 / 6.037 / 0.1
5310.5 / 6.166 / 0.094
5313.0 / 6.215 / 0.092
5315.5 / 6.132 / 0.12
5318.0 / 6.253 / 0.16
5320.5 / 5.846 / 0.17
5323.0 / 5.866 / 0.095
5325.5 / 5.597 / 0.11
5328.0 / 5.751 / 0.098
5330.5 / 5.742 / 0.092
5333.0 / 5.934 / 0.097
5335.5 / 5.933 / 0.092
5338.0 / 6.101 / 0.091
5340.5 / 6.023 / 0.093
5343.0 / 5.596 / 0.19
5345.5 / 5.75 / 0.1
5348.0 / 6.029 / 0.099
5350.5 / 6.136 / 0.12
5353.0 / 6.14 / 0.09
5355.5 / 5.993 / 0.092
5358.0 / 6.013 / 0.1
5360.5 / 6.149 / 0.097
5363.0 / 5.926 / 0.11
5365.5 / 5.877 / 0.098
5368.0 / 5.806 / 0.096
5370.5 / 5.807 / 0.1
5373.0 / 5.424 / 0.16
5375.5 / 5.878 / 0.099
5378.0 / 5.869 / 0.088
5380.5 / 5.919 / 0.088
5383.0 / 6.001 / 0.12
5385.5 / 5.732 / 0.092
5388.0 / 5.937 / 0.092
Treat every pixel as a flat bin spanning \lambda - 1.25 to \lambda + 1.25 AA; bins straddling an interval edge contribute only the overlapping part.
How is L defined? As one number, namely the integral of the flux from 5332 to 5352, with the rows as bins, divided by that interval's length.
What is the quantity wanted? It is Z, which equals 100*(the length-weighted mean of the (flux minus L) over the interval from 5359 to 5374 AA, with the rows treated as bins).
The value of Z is -9.9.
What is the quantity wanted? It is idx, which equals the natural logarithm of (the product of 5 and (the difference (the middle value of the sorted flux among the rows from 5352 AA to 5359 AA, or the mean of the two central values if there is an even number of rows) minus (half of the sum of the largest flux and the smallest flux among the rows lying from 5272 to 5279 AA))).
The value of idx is 0.07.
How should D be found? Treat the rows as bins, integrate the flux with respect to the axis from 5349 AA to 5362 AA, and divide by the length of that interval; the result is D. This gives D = 6.08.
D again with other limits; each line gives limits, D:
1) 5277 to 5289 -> 6.12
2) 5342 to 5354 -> 5.93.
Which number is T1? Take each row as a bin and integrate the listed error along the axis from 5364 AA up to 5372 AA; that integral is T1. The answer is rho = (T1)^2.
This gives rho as 0.64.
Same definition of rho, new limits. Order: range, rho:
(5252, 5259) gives 1.20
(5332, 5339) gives 0.43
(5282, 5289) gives 0.52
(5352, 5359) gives 0.43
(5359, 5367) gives 0.66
